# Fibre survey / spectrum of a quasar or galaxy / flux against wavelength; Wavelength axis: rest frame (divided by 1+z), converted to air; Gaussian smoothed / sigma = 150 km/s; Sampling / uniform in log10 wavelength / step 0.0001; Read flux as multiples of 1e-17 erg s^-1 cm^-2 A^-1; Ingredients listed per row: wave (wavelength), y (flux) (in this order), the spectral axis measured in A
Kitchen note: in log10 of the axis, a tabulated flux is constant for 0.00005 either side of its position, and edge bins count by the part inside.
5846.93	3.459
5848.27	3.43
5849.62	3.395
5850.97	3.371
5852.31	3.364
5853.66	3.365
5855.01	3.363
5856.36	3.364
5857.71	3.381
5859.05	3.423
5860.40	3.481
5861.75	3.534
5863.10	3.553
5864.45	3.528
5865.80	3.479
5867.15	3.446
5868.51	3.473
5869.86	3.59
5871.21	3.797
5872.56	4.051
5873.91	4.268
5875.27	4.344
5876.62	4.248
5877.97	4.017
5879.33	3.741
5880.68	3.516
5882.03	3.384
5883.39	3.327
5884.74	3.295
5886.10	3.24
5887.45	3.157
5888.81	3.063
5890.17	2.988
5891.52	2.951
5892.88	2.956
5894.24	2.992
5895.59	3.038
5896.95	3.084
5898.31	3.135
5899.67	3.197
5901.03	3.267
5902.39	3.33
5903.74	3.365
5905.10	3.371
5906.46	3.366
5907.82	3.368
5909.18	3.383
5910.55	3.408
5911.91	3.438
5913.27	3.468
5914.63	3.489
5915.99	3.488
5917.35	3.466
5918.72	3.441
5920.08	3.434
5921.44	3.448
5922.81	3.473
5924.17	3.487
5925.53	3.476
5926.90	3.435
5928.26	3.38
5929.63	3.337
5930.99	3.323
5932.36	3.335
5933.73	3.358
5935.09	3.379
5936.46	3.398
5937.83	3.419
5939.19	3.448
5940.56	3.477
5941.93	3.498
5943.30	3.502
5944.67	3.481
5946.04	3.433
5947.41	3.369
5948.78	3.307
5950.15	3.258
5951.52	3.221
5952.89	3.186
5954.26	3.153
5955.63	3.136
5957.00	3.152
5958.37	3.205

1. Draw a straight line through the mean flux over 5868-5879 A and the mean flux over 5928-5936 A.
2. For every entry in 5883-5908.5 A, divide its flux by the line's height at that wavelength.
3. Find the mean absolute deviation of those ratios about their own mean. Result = 0.044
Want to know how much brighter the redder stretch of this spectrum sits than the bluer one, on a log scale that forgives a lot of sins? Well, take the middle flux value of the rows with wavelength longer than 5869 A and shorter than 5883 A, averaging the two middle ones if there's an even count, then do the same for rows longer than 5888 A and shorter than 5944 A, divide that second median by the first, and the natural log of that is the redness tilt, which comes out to -0.14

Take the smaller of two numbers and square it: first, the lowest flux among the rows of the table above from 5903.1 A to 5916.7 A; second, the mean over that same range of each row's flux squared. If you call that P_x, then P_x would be 11.32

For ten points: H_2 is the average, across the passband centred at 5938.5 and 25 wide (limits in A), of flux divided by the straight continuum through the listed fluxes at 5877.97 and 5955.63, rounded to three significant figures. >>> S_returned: 1.02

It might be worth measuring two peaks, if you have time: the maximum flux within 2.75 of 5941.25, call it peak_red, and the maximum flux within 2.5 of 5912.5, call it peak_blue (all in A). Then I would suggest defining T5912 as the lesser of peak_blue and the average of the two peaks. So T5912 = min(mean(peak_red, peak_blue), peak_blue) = 3.49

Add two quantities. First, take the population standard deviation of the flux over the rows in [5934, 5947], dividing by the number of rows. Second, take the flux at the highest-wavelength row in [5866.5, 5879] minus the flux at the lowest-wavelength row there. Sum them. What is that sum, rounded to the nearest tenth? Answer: 0.6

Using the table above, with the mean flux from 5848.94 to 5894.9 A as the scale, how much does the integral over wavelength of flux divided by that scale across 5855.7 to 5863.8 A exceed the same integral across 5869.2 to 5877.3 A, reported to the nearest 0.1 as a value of -1.4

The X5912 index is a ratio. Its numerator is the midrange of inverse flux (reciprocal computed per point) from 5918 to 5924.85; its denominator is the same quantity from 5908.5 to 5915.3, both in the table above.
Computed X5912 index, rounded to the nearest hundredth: 0.99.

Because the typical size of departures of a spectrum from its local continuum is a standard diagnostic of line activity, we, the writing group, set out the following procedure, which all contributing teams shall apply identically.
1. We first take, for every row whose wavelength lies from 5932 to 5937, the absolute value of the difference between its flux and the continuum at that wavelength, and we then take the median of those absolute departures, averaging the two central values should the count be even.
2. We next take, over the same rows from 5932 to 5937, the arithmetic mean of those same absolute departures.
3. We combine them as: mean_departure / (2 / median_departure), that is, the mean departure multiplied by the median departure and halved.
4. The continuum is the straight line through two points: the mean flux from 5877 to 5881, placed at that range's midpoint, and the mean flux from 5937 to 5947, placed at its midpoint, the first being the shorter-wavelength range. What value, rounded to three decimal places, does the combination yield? 0.009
